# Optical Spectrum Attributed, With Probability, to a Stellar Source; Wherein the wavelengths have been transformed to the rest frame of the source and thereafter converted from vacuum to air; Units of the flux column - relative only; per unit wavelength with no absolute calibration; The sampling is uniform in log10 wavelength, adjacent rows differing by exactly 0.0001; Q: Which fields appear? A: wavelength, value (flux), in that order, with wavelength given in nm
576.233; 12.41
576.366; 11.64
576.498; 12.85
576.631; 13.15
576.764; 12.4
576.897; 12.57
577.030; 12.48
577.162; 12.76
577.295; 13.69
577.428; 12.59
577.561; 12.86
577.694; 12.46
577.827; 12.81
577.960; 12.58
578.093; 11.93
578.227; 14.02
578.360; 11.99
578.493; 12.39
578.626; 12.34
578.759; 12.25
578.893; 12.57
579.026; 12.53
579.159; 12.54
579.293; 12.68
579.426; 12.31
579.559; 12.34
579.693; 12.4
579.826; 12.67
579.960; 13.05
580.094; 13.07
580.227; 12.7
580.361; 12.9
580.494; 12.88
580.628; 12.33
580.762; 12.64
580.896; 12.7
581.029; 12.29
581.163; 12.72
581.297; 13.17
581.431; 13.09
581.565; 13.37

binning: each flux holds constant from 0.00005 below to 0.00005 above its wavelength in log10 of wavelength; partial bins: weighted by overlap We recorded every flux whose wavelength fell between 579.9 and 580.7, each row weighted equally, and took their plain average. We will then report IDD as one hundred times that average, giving 1282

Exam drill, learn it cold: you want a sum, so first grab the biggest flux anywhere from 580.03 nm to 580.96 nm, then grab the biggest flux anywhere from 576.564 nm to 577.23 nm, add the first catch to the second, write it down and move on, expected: 26.2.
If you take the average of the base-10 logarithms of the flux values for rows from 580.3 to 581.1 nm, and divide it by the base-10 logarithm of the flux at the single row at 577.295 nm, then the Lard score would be 0.969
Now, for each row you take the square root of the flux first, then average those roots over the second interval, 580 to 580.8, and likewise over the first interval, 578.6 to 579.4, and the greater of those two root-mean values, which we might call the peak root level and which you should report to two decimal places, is 3.57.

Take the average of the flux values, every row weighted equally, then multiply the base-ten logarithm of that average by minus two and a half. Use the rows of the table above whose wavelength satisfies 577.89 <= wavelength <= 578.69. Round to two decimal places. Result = -2.75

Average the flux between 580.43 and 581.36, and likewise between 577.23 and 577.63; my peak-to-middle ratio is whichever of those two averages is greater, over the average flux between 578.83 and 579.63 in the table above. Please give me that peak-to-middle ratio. 1.04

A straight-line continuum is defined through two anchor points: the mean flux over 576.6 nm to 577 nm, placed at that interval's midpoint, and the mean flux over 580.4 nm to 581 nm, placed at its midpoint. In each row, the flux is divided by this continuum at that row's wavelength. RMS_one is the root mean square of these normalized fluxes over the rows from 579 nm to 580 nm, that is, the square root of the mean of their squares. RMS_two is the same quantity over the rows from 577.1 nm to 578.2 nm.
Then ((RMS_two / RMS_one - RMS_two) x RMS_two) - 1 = -0.99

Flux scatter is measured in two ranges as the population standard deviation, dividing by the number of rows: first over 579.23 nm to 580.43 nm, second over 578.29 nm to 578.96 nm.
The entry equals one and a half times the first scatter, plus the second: 0.6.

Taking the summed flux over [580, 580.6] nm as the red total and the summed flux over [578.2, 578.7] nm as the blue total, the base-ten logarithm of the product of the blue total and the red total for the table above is 3.42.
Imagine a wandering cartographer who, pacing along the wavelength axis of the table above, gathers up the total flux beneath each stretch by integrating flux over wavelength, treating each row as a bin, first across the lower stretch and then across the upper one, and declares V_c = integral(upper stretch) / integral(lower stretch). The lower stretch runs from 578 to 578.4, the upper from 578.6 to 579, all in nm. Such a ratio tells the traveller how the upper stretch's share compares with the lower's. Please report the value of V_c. 0.98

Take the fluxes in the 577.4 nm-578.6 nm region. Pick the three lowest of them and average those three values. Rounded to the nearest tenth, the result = 12.1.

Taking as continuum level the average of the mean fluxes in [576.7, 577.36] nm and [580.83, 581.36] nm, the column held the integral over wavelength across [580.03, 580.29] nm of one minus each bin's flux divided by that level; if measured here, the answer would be -0.003 nm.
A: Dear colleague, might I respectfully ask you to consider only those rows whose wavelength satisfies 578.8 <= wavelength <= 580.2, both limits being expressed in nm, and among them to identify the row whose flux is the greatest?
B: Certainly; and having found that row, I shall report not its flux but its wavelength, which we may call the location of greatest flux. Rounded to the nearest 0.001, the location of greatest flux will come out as 580.094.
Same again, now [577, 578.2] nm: 577.295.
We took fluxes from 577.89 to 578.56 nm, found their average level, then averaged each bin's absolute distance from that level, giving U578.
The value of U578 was 0.58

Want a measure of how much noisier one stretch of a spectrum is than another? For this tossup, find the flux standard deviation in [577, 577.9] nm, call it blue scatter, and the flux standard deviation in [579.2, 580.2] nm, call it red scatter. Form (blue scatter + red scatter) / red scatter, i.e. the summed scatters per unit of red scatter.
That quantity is 2.32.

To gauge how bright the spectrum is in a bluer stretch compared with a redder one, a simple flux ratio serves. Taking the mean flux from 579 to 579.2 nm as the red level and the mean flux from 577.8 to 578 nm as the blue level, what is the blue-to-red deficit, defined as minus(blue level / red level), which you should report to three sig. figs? -1.01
